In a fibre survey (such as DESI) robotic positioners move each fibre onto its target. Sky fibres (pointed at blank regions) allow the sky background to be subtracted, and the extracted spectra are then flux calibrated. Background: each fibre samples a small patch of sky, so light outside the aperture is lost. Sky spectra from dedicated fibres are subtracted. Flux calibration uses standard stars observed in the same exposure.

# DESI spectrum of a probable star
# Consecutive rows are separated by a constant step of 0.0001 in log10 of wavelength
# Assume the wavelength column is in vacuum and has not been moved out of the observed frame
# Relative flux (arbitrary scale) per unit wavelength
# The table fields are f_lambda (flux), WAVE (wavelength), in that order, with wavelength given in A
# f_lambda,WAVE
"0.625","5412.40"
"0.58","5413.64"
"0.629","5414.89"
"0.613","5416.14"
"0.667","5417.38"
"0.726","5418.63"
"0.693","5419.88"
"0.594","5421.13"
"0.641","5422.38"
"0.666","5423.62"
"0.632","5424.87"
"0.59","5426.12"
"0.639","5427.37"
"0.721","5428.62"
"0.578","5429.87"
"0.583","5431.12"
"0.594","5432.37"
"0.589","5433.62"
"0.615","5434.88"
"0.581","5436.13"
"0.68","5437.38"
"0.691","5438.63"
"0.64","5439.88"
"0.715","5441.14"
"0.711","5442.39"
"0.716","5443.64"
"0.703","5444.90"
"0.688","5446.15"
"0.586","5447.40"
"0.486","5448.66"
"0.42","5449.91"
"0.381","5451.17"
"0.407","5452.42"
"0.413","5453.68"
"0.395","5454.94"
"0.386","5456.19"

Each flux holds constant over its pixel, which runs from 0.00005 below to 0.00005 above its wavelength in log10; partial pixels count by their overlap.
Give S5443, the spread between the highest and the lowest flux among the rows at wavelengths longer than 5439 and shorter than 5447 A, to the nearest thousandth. 0.076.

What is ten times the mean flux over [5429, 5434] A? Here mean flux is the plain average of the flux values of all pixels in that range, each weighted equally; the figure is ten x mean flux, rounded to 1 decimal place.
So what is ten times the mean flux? 5.9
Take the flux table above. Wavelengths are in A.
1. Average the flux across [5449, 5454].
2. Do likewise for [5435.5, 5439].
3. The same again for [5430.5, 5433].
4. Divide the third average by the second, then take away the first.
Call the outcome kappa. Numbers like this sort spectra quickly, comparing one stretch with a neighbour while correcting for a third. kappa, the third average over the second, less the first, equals 0.50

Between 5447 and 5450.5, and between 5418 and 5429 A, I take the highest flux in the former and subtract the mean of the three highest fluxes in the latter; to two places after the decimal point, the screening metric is -0.13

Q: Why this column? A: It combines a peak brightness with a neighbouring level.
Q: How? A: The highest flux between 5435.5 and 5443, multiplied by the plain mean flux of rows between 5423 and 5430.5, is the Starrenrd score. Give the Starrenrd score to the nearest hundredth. 0.46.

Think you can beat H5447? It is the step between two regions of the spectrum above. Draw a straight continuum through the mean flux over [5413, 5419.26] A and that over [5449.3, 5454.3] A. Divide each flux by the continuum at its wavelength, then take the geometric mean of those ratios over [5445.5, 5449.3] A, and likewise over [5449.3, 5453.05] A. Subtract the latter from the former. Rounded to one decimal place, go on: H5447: 0.4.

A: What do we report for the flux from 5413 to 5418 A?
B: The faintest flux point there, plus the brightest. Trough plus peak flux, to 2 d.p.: 1.25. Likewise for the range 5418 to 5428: 1.32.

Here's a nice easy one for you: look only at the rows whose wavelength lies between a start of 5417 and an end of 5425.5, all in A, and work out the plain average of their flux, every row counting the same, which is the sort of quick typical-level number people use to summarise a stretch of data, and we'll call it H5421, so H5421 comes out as 0.660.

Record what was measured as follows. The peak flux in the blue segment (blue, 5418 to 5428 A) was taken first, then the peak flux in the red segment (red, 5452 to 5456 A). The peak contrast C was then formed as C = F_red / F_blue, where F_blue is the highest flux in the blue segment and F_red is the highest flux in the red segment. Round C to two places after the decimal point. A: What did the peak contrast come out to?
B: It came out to 0.57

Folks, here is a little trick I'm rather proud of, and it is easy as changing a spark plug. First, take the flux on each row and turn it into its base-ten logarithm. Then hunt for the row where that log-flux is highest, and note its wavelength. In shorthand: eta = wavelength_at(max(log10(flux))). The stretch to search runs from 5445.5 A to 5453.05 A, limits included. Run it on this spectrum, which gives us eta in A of 5446.15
